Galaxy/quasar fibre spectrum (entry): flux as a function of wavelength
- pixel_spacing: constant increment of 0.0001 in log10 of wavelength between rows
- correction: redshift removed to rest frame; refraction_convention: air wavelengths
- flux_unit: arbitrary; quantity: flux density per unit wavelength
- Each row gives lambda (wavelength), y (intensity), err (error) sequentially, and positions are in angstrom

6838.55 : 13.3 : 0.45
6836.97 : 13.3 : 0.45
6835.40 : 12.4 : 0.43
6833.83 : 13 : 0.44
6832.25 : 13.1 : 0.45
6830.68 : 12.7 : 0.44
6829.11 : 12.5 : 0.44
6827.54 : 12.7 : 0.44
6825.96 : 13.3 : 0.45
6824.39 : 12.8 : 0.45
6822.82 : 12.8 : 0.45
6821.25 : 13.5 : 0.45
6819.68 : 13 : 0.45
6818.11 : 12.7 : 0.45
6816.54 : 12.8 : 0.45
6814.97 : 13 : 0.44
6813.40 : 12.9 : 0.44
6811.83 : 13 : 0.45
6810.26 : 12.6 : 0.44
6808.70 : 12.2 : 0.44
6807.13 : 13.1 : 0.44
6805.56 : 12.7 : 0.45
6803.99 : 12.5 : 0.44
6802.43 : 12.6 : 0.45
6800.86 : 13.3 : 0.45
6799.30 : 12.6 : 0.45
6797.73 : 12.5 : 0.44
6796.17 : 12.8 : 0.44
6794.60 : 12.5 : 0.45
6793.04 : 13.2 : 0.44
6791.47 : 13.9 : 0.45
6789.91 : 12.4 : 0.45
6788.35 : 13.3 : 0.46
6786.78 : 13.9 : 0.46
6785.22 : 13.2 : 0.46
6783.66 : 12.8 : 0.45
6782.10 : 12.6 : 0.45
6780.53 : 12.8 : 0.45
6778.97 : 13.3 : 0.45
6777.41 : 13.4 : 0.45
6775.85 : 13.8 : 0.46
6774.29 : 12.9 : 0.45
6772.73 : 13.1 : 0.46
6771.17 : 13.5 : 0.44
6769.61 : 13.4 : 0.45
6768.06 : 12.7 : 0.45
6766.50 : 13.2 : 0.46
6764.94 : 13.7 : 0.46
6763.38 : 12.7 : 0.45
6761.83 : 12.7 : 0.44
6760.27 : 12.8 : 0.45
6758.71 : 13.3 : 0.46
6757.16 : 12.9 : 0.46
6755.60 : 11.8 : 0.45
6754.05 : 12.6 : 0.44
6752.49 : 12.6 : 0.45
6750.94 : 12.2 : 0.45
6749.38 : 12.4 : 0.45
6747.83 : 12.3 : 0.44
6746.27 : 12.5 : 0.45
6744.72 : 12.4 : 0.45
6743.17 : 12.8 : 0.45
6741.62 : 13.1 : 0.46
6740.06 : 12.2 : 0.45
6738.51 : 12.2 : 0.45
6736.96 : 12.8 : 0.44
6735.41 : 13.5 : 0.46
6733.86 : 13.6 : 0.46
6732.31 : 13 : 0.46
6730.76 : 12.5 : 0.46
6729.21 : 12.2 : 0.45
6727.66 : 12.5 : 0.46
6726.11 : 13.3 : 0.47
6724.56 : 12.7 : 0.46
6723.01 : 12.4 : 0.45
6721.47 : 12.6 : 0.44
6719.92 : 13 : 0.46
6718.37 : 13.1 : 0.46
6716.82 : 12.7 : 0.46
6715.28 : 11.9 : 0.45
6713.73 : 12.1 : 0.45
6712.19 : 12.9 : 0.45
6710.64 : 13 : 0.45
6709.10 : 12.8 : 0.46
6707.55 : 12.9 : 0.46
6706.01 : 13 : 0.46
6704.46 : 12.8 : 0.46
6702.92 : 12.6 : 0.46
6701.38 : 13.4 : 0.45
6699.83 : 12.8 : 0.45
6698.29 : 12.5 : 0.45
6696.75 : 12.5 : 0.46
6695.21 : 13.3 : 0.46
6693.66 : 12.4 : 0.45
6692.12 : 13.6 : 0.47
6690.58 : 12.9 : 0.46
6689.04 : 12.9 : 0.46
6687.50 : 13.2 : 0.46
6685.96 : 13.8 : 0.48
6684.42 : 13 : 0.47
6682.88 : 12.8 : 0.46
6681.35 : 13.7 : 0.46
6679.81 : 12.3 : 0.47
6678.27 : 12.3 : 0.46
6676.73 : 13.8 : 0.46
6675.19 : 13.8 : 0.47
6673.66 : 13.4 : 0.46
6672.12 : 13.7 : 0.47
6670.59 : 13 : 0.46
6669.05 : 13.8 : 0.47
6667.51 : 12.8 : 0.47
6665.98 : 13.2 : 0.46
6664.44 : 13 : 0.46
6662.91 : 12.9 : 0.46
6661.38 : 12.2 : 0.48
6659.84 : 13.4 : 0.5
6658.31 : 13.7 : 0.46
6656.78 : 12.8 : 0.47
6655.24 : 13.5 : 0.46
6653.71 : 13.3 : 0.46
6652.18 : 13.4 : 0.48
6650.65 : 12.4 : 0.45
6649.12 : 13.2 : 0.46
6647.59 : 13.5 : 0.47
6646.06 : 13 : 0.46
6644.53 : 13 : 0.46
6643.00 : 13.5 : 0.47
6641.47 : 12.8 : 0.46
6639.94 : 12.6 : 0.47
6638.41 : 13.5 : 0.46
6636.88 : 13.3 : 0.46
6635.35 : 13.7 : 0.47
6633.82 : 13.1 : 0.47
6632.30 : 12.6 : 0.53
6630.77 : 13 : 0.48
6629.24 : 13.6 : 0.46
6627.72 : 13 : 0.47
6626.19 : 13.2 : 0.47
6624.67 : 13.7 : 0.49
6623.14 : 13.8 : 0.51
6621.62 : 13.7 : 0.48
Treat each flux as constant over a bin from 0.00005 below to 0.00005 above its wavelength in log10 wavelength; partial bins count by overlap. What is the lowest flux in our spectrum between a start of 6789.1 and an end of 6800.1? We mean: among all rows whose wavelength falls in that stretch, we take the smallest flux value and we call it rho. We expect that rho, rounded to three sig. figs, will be 12.4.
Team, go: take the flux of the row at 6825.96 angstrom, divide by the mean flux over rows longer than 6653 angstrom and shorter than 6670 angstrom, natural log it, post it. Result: 0.01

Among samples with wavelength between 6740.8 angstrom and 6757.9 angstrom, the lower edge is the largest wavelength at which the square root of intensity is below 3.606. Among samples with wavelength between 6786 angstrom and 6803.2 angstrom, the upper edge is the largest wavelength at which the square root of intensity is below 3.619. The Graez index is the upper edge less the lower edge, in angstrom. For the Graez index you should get 45.3 angstrom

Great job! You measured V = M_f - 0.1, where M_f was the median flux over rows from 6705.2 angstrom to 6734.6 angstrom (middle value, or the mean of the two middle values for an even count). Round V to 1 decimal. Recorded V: 12.7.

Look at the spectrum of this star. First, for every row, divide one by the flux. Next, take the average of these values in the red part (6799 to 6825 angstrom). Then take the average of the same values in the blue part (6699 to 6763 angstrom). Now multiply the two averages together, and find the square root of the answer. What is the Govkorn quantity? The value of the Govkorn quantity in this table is 0.0784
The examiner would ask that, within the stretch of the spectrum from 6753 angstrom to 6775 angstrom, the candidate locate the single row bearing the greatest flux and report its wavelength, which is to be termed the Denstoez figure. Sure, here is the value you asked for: 6764.94 angstrom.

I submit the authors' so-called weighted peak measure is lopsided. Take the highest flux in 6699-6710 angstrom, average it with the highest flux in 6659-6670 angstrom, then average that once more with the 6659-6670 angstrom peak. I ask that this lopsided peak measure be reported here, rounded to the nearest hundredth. 13.70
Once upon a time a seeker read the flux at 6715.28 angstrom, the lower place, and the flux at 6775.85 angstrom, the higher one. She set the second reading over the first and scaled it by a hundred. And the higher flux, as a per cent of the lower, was 116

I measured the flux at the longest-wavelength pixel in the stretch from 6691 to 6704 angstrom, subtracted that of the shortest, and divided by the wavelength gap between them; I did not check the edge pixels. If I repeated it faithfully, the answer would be -0.093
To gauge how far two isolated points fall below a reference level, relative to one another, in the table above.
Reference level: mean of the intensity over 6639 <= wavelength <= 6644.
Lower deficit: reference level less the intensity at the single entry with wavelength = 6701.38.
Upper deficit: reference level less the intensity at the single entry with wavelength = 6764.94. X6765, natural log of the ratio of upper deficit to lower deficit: 0.5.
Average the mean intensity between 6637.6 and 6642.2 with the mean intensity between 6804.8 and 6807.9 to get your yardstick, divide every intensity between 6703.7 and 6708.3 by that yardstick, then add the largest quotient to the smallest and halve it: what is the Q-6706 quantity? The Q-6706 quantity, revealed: 1.00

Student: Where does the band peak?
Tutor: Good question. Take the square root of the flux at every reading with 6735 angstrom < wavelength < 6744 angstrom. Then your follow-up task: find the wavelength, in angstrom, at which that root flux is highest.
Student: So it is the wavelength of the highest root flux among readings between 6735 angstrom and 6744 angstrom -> 6735.41 angstrom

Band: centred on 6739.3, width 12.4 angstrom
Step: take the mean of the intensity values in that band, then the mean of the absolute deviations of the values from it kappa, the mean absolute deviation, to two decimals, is 0.43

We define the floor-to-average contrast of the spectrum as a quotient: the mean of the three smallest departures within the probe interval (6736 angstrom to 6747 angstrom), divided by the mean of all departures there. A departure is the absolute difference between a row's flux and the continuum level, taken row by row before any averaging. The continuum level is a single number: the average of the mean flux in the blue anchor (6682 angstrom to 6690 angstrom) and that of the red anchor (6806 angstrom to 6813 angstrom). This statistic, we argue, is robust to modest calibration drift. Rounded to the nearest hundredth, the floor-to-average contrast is 0.35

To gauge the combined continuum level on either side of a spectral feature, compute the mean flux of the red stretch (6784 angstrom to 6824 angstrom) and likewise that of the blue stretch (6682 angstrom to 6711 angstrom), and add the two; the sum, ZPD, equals 25.9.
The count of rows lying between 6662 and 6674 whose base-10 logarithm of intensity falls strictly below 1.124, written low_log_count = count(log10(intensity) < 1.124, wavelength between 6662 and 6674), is 5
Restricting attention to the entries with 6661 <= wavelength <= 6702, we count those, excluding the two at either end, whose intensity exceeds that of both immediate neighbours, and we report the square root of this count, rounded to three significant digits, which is 2.65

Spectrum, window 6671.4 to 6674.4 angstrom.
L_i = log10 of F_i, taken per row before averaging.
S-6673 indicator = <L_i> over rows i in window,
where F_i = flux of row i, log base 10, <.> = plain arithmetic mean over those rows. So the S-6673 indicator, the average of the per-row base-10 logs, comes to 1.13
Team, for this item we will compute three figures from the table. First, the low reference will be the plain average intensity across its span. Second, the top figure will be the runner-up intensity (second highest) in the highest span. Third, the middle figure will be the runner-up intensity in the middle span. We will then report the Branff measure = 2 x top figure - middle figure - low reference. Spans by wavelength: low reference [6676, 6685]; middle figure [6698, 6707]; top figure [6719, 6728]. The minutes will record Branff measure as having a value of 0.0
